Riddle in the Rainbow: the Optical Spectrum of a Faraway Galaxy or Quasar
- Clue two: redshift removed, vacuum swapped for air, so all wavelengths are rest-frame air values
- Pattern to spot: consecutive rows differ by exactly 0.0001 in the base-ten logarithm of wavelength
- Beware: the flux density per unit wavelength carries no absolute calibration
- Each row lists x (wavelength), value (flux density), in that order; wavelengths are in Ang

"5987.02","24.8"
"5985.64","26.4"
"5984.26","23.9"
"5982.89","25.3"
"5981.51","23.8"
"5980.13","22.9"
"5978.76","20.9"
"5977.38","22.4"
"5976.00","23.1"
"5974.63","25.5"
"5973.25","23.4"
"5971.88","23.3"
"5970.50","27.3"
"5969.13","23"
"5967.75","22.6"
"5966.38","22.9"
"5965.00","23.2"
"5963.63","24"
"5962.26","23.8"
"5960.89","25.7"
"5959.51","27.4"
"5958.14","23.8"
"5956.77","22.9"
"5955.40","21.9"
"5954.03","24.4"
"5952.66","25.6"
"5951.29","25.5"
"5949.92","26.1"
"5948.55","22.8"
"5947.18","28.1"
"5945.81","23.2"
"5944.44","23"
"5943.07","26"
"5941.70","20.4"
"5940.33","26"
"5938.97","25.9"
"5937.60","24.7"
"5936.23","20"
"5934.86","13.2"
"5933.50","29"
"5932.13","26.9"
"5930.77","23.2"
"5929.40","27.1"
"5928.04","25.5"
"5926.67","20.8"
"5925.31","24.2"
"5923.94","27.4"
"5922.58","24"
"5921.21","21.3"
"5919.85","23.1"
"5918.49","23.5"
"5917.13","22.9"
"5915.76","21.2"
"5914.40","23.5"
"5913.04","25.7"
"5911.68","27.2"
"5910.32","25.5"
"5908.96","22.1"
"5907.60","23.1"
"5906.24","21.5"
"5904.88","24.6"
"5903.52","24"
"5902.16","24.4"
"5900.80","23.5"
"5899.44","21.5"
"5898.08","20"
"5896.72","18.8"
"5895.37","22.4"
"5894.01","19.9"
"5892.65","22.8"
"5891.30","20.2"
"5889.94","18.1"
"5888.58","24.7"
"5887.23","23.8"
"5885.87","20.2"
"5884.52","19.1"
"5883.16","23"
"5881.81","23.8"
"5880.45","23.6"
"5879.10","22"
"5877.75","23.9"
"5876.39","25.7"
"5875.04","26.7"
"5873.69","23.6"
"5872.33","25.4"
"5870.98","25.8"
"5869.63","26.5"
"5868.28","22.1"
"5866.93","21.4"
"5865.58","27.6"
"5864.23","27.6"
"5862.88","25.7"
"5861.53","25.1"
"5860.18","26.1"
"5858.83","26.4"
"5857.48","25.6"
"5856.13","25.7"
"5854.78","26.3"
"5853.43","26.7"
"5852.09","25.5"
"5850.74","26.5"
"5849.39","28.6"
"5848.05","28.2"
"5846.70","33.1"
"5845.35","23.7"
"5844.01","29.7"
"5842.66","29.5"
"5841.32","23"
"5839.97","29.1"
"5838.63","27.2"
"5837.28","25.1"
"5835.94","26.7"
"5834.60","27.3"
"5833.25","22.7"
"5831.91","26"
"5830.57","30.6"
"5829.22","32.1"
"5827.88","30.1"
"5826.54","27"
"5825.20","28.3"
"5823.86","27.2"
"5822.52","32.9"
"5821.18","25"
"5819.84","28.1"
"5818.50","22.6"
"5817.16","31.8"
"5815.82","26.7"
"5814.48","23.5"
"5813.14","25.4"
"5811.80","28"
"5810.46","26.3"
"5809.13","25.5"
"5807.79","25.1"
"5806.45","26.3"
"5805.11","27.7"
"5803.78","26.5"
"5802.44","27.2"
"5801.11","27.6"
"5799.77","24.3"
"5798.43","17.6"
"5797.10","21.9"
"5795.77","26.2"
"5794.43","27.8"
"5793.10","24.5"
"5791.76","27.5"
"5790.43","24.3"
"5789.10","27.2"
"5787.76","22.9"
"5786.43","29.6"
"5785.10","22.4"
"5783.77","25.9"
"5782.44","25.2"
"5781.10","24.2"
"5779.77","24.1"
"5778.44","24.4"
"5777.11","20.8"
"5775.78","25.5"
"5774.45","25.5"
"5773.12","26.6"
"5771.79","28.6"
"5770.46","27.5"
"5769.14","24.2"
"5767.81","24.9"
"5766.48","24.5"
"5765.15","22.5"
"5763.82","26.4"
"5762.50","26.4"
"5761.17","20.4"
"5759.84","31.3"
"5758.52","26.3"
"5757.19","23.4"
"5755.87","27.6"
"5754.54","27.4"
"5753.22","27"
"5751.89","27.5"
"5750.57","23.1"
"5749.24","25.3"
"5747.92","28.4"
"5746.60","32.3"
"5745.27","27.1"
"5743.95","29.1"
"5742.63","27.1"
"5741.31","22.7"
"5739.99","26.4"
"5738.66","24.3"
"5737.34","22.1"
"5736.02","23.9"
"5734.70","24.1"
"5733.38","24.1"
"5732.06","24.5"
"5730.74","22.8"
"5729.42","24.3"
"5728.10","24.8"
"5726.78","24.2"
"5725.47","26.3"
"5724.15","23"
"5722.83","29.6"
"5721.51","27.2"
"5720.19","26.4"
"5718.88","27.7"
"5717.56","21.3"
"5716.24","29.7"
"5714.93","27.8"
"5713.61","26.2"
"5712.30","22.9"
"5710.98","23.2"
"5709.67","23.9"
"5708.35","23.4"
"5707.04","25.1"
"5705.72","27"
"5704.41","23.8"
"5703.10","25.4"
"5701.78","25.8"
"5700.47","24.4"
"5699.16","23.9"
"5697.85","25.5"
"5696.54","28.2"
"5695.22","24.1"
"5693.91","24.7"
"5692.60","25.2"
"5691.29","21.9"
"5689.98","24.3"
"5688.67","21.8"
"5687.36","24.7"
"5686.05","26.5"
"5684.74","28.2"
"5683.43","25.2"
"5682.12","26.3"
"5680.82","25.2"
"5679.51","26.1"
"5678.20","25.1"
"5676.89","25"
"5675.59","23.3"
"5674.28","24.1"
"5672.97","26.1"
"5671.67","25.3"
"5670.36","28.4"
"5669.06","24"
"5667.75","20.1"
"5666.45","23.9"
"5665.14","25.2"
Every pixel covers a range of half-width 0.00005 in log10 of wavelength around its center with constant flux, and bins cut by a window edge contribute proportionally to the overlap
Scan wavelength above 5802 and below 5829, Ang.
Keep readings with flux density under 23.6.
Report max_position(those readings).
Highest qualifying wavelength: 5818.50 Ang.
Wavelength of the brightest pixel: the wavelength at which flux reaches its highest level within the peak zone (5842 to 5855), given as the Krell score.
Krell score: 5846.70 Ang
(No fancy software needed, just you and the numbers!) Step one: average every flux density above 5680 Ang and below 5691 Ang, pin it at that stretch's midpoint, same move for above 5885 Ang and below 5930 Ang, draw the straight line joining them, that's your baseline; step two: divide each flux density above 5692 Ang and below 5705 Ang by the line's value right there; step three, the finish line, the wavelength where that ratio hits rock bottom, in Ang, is 5704.41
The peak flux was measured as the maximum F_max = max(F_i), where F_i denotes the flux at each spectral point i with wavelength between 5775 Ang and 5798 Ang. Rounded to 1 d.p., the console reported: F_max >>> 29.6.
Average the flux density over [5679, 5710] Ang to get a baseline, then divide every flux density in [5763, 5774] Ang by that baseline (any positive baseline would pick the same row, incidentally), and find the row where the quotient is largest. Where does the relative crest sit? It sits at 5771.79 Ang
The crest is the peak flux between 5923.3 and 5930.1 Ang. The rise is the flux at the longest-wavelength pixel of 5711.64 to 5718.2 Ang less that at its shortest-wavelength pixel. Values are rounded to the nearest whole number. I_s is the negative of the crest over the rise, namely 17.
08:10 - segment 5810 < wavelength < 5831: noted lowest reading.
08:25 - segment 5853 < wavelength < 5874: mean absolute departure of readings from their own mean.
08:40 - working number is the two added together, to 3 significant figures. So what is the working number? 23.8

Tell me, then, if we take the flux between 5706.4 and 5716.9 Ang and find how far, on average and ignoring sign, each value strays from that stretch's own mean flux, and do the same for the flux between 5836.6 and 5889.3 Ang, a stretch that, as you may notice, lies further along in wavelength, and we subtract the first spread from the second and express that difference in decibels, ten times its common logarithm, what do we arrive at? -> -13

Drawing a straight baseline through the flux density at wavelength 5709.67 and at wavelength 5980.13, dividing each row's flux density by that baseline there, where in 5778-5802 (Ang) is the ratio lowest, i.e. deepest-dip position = 5798.43 Ang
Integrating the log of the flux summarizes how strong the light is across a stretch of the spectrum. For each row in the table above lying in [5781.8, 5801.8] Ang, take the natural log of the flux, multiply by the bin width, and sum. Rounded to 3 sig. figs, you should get 64.2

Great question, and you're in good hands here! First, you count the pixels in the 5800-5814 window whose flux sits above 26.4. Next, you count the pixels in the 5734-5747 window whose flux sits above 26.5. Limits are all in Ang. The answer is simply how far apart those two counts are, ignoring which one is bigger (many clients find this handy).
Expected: 1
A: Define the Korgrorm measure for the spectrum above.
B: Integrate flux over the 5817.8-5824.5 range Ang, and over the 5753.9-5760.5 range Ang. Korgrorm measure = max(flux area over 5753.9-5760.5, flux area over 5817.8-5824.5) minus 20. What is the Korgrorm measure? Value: 162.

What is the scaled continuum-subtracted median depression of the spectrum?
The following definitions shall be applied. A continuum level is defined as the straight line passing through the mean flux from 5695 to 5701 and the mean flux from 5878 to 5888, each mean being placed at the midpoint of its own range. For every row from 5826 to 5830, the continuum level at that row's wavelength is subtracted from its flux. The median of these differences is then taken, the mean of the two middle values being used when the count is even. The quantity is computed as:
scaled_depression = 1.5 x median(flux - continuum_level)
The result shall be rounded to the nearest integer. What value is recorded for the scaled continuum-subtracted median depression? 10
